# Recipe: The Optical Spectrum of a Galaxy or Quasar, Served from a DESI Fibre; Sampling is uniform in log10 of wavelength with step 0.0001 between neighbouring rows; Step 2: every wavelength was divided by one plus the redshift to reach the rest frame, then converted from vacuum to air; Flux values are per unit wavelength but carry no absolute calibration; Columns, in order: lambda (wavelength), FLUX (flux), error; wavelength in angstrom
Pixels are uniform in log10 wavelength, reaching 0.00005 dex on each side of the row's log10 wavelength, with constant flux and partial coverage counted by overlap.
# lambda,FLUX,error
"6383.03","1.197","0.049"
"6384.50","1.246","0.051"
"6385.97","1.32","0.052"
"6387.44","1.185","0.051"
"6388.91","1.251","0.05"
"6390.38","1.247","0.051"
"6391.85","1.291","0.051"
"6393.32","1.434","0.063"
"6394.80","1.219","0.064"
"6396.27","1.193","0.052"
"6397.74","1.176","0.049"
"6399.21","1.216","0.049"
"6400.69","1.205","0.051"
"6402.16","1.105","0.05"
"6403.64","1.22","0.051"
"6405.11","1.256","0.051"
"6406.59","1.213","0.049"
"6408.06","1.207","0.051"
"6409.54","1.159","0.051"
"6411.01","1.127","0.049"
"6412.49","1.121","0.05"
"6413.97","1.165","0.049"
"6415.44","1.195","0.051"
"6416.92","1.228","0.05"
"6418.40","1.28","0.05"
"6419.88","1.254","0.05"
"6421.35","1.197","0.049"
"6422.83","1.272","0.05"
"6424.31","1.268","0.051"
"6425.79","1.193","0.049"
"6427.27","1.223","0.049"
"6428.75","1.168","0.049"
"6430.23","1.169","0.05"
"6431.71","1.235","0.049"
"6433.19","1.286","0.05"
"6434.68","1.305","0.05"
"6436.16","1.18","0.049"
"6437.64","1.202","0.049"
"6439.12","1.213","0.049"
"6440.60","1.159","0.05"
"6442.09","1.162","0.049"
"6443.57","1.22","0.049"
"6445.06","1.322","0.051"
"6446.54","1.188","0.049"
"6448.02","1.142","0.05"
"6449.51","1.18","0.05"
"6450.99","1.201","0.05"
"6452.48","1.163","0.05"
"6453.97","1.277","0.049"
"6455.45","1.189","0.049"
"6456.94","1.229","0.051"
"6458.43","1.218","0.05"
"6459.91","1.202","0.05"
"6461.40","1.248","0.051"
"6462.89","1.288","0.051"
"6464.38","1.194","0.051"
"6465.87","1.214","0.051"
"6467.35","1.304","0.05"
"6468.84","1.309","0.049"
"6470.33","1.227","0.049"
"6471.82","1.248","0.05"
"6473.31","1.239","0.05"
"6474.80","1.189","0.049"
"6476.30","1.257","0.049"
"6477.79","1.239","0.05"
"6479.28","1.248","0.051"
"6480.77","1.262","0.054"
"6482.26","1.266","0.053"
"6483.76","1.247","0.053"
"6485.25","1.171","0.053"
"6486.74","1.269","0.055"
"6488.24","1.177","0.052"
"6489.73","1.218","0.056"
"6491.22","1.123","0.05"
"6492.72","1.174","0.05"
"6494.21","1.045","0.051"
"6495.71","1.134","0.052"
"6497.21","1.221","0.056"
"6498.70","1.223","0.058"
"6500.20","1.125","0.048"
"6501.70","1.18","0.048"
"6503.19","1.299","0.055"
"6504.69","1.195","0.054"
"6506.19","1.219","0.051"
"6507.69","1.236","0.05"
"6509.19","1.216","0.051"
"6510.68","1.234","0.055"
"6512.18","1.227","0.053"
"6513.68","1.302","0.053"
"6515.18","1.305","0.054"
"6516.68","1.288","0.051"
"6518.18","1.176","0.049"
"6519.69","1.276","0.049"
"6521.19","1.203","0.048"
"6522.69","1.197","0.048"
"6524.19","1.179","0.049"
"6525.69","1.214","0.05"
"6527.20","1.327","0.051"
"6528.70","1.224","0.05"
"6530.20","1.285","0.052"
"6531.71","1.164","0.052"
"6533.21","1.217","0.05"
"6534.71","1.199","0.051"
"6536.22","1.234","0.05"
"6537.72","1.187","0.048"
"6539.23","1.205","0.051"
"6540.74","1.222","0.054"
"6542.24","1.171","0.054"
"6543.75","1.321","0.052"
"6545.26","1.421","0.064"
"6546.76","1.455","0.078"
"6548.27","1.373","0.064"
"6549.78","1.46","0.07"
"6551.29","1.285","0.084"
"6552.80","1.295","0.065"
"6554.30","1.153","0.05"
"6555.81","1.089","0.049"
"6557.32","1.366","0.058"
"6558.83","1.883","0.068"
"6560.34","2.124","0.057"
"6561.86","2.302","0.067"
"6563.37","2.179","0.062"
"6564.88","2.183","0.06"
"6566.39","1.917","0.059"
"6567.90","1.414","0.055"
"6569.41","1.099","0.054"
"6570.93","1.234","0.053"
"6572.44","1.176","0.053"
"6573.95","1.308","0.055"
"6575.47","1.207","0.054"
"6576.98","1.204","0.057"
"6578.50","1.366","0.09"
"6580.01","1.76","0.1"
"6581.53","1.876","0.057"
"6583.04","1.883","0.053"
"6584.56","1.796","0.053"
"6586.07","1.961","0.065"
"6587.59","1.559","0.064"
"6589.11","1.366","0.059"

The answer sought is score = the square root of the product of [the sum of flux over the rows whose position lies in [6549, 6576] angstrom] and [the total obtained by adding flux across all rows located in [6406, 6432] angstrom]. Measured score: 24.5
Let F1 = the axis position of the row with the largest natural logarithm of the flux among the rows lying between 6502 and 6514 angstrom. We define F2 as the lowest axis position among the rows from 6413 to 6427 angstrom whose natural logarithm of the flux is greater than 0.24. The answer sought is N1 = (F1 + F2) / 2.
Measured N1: 6466.0 angstrom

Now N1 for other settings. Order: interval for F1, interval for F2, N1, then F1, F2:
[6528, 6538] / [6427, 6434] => 6481.7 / 6530.20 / 6433.19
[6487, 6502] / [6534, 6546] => 6521.2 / 6498.70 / 6543.75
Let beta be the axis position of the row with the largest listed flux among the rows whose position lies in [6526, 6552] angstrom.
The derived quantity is 6549.78 angstrom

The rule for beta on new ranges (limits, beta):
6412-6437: 6434.68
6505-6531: 6527.20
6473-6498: 6486.74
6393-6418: 6393.32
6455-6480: 6468.84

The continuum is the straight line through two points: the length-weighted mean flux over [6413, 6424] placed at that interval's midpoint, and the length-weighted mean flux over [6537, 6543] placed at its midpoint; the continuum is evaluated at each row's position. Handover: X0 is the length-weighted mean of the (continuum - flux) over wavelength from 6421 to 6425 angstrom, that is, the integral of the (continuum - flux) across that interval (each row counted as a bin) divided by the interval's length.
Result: -0.024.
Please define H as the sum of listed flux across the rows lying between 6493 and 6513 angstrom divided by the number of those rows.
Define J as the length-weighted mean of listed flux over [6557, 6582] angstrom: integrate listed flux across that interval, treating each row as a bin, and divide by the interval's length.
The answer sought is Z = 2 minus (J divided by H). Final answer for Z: 0.64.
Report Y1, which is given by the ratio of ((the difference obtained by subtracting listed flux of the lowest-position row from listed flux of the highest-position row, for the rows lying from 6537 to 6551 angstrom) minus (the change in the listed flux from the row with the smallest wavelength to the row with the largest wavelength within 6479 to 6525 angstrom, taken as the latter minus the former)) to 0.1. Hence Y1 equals 3.4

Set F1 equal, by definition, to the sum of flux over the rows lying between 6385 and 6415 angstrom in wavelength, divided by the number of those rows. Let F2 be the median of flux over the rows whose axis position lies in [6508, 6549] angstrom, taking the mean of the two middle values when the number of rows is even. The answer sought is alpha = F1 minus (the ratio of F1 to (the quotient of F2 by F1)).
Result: 0.01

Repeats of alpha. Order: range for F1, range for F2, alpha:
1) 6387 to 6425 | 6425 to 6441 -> -0.02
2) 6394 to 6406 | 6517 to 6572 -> 0.05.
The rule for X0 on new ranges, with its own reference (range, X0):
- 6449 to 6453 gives 0.036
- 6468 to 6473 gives -0.047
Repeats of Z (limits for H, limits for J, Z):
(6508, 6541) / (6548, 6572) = 0.71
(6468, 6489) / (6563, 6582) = 0.78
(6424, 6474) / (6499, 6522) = 0.99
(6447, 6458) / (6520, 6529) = 0.98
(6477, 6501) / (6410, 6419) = 1.01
